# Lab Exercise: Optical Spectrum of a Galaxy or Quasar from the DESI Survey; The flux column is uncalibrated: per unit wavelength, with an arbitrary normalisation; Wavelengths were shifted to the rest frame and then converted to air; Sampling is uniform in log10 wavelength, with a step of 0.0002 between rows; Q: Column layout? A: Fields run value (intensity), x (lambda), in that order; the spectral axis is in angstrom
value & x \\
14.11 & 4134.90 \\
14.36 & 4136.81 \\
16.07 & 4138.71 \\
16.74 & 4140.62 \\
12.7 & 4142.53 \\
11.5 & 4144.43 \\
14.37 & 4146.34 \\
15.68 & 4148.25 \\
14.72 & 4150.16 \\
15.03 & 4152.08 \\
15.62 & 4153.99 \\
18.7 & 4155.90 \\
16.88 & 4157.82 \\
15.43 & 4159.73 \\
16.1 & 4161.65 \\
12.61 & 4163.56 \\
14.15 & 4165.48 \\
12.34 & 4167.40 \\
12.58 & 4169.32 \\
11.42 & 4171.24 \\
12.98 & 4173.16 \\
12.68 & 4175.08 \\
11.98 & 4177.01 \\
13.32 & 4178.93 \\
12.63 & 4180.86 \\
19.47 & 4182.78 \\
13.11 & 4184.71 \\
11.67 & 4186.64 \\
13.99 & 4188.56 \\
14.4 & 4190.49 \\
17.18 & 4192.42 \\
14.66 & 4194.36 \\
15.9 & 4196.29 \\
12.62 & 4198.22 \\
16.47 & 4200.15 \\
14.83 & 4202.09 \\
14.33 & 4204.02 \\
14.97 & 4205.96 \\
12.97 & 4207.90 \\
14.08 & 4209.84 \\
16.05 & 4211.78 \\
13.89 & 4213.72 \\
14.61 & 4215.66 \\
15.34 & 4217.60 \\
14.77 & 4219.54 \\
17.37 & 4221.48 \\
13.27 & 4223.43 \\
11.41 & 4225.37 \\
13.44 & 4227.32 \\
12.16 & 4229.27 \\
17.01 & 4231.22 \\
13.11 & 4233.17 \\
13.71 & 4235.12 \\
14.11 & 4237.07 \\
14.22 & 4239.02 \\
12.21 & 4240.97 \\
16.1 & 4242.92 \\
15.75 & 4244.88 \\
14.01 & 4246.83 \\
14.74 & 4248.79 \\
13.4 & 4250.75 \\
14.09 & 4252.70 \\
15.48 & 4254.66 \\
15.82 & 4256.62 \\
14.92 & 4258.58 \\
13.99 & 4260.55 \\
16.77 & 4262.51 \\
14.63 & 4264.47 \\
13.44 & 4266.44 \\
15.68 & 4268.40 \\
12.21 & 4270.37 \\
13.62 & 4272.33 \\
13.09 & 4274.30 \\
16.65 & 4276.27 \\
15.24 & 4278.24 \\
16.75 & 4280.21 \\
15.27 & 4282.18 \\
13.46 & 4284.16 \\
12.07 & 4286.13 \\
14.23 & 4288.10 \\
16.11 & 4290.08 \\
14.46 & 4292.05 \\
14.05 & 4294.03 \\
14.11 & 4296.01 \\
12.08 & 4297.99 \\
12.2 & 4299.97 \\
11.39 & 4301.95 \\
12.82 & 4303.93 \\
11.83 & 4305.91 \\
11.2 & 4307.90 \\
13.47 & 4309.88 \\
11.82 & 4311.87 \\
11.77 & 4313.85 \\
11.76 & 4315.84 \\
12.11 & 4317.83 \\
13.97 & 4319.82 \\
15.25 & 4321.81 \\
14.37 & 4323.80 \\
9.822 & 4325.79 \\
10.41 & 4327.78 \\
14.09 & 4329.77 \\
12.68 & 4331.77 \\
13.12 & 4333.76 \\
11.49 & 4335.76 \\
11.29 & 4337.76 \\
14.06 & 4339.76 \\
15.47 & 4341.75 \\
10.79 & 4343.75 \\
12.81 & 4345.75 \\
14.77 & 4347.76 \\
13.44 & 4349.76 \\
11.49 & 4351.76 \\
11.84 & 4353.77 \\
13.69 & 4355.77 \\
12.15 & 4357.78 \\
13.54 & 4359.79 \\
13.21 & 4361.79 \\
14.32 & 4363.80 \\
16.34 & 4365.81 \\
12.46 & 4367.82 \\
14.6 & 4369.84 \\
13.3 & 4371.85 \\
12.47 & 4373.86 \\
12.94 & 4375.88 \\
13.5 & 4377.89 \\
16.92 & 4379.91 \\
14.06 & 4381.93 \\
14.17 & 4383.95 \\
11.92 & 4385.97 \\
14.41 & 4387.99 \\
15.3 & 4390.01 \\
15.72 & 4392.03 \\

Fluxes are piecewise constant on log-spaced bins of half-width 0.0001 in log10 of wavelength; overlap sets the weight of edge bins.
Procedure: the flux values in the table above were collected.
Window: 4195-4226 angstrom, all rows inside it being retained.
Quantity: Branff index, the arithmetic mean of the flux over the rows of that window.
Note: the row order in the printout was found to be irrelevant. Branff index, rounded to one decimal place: 14.6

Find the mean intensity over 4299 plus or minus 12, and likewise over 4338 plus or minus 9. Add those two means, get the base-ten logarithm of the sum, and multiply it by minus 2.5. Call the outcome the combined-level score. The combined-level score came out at -3.54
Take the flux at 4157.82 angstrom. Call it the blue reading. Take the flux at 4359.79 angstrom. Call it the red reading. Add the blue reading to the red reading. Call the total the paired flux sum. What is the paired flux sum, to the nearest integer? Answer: 30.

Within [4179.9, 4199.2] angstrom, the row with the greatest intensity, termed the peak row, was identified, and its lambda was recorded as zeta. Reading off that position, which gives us 4182.78 angstrom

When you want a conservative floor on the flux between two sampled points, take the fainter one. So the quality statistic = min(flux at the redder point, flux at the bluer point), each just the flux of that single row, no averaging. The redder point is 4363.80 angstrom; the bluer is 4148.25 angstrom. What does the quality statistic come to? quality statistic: 14.3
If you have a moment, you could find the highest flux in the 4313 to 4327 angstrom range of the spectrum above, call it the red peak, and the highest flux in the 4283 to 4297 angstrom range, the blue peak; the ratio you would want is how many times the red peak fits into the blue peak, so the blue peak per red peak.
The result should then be 1.06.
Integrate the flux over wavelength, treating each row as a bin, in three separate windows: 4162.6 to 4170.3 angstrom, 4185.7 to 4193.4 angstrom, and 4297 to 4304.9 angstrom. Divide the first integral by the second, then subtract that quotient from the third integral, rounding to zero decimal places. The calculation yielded 95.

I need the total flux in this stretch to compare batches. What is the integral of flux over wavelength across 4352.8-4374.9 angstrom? 297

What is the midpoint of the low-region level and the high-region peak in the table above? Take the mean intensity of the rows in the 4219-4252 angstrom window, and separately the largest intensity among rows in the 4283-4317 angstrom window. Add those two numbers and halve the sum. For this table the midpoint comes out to 15.1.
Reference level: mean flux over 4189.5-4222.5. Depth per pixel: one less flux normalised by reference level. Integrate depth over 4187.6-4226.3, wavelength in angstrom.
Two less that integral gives 1.2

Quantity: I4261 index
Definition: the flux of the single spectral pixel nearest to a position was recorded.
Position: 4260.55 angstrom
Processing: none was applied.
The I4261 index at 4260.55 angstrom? 13.99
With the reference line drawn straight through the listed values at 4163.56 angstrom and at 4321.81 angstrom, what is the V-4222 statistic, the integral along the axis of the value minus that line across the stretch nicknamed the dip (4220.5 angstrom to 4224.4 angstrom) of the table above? 6.7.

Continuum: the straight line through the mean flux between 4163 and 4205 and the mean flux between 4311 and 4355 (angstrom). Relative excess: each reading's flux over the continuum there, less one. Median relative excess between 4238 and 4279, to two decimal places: 0.10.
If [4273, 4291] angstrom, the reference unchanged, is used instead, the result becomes 0.16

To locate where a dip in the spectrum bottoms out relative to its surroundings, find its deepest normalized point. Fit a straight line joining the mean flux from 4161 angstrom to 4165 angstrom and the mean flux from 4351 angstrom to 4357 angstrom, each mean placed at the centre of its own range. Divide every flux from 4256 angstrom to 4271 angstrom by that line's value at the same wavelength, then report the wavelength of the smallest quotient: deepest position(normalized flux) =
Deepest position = 4270.37 angstrom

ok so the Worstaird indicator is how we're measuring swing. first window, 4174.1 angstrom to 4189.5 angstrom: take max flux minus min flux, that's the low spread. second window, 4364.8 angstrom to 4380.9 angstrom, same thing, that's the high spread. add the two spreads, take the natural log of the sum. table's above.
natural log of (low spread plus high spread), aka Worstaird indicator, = 2.51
